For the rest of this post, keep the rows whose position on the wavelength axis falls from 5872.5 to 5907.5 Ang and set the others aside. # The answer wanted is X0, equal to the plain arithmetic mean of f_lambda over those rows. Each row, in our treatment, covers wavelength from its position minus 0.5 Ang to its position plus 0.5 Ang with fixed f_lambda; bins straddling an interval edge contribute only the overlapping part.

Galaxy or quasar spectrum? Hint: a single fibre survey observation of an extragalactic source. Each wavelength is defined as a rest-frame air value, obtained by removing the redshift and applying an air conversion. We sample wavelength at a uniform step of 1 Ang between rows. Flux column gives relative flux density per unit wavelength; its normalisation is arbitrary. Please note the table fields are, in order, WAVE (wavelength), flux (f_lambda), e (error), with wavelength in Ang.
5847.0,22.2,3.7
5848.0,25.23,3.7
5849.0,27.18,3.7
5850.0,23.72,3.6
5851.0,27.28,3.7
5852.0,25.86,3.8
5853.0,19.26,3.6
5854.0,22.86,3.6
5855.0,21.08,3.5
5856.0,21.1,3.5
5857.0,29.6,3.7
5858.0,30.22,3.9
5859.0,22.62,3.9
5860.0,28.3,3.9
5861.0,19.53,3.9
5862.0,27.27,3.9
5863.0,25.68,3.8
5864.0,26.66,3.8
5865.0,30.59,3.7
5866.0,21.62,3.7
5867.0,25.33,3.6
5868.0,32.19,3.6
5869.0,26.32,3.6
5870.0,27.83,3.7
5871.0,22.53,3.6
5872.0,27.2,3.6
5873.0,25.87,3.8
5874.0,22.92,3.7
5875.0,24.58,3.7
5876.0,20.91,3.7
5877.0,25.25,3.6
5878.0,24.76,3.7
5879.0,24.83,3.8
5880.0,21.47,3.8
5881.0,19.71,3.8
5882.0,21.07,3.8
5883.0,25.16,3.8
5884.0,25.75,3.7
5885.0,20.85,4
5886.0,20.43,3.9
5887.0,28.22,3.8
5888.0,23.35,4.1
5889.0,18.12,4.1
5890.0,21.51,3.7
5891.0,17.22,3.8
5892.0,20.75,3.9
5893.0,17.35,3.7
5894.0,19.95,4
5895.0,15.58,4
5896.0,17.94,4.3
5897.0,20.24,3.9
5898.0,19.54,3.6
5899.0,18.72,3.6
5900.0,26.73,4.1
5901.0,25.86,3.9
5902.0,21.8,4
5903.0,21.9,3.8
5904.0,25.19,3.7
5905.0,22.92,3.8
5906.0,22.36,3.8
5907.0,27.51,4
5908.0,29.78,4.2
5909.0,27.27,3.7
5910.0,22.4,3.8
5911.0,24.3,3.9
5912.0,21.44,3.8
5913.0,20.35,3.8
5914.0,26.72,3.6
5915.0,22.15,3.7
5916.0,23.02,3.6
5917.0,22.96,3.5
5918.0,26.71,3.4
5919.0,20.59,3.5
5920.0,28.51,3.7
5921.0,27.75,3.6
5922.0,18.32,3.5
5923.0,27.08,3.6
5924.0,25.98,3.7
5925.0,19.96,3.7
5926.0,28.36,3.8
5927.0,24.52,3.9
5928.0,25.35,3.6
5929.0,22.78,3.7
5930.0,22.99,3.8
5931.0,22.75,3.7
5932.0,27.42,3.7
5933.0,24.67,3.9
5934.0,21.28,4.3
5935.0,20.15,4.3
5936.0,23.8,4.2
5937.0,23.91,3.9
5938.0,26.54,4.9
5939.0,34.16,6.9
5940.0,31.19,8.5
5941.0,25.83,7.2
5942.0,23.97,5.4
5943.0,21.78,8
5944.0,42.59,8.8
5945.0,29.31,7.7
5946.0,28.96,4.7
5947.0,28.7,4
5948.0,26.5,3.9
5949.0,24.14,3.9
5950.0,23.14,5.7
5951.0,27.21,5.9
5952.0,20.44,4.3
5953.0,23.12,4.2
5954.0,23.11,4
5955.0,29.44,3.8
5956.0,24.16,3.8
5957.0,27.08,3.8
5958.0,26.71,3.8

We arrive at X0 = 22.2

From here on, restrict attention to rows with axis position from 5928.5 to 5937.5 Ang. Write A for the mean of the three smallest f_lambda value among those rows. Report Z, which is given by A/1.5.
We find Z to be 14.3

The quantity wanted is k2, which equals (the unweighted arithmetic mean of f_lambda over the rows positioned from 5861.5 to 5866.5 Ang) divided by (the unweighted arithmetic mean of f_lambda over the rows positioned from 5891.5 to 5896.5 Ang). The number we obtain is 1.44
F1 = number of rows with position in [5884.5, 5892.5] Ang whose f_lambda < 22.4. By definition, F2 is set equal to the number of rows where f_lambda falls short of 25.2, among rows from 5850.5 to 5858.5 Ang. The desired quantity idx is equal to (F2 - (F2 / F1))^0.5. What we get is 1.8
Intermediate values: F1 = 6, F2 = 4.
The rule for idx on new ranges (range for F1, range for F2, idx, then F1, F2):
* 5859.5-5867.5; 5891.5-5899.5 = 2.0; 2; 8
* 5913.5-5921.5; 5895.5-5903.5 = 1.7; 2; 6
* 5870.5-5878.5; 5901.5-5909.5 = 0.0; 1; 5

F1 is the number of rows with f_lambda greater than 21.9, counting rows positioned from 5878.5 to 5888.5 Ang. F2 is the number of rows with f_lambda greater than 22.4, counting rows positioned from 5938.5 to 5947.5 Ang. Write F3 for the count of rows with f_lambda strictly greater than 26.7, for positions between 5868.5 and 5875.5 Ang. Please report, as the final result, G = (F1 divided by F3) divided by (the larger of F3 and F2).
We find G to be 0.3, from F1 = 5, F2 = 8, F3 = 2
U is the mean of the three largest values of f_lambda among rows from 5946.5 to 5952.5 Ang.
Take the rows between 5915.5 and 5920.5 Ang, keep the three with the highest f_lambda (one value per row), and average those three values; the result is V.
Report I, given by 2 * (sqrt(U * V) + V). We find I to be 106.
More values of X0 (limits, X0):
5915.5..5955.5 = 25.5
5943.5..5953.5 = 27.4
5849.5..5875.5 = 25.3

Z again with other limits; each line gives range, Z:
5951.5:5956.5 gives 14.8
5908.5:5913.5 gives 14.3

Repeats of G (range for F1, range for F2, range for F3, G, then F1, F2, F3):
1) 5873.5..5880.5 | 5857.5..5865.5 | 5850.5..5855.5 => 0.7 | 5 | 7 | 1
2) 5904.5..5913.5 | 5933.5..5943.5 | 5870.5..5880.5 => 1.0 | 7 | 7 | 1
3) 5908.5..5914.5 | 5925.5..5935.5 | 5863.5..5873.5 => 0.1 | 4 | 8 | 4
